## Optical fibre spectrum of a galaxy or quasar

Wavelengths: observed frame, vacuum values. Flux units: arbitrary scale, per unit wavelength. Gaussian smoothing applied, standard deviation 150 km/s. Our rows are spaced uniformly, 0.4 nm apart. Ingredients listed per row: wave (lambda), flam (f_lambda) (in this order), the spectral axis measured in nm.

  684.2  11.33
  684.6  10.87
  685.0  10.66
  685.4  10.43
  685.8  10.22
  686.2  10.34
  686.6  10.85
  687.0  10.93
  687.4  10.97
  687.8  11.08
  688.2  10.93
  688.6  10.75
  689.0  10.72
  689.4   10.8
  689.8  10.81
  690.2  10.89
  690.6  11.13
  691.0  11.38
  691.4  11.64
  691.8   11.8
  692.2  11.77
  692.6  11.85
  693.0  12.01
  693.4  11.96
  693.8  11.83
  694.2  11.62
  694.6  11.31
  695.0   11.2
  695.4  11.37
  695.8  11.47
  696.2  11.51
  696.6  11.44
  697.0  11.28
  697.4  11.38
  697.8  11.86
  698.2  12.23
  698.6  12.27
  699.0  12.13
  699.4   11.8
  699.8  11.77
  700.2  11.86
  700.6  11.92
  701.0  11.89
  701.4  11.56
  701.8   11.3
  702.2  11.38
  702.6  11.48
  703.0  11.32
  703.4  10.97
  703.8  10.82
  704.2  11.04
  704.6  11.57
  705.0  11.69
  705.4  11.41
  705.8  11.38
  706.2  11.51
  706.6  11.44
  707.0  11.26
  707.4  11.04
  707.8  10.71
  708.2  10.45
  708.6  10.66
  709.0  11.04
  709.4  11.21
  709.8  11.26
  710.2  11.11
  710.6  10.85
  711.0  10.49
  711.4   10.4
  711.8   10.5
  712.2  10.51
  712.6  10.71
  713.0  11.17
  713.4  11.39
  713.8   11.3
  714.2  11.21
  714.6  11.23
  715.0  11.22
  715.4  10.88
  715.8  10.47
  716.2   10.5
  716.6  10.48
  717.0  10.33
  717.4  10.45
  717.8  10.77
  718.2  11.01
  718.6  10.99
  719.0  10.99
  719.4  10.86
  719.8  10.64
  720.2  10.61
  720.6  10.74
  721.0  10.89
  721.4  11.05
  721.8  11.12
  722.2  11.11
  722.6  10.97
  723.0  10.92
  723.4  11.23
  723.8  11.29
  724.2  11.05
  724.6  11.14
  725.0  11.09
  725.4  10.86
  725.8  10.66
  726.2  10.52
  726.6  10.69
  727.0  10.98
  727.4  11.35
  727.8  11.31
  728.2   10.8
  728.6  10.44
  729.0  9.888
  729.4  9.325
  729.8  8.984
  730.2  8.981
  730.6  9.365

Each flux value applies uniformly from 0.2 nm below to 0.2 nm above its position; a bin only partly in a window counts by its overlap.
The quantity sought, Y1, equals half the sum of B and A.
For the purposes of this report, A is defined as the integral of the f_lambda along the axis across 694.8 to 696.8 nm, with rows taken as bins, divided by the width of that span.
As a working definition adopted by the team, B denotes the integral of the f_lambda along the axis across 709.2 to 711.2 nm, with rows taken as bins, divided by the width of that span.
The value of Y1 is 11.2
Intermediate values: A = 11.40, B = 11.0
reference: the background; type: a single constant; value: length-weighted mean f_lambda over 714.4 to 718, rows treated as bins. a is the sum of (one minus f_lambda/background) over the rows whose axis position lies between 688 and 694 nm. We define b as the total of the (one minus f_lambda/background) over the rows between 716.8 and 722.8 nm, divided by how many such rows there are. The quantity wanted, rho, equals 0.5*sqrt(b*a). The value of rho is 0.053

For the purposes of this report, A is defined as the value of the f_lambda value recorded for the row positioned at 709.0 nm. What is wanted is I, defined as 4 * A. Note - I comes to 44.2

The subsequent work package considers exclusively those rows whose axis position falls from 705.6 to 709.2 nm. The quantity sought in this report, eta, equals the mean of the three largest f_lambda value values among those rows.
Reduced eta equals 11.4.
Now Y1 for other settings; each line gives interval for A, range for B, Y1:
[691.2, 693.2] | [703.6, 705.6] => 11.6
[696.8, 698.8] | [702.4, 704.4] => 11.5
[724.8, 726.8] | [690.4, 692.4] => 11.2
